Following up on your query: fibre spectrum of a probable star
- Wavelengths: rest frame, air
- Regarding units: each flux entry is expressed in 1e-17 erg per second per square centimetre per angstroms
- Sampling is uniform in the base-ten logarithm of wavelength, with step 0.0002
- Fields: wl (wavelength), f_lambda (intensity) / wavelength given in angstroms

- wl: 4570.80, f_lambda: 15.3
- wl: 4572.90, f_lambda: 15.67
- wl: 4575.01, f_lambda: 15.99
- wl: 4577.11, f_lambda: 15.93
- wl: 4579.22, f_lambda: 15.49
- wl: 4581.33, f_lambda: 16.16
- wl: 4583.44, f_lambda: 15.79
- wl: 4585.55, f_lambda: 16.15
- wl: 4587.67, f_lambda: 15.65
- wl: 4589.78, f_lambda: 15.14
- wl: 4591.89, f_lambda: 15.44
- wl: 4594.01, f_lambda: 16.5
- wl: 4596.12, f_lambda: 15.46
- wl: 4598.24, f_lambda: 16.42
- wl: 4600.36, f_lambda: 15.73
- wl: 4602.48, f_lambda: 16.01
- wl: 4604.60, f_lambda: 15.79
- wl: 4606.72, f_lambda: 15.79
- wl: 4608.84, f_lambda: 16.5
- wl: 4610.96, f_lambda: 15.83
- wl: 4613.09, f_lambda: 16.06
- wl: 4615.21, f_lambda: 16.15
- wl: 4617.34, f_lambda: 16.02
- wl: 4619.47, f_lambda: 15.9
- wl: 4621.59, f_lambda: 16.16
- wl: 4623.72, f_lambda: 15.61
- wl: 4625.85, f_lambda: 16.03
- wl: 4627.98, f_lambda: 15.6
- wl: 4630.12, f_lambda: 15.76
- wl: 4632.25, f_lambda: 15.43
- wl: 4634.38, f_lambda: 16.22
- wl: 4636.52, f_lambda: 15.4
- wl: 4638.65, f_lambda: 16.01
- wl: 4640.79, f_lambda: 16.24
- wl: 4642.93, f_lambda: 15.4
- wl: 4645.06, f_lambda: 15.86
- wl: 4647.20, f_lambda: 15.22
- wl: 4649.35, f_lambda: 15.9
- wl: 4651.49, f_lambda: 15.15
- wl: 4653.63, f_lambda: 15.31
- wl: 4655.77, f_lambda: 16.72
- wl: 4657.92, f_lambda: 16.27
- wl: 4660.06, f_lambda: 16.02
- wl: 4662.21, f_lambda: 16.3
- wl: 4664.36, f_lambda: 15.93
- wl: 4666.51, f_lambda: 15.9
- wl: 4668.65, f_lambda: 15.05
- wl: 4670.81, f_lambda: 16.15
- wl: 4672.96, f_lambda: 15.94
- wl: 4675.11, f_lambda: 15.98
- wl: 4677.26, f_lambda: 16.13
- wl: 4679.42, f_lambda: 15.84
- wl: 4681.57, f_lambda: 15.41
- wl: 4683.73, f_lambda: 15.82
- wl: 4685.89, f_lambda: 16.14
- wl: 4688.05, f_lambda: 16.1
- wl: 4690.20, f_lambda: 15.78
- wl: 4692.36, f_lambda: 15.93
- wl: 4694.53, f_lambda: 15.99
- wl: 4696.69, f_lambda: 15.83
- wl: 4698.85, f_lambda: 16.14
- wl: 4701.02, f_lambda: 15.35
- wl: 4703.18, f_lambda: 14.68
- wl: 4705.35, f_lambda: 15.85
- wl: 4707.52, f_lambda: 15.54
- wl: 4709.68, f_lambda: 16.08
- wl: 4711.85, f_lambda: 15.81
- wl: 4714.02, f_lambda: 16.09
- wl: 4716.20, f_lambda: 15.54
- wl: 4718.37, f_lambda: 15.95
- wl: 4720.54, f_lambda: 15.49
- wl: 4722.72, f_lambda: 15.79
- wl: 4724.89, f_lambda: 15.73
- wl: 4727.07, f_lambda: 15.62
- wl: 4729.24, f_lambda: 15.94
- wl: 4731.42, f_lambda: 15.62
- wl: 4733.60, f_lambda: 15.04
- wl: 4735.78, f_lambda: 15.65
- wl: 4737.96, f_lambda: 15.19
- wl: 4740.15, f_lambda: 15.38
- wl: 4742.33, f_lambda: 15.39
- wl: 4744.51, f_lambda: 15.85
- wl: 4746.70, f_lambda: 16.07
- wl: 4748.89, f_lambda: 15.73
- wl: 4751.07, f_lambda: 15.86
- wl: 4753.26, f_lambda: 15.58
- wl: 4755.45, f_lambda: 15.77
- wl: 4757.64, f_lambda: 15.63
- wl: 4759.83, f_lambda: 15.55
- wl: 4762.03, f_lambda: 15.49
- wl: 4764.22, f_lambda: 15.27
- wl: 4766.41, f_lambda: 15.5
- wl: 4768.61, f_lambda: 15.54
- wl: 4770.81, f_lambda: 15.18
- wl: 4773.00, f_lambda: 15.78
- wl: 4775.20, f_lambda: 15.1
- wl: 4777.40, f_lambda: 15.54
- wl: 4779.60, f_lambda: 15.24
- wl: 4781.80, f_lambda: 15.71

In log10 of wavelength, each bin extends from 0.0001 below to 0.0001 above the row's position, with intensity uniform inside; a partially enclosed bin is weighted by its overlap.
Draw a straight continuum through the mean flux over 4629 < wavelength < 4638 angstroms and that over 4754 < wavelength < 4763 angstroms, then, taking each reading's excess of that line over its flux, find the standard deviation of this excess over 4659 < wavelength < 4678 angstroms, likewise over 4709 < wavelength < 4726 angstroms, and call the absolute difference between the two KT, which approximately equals 0.13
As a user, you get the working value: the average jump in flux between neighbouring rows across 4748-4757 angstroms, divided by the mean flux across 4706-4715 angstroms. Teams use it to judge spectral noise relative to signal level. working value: 0.013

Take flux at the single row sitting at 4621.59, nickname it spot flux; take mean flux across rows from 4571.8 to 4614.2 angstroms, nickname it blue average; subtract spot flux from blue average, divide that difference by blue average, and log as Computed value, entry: -0.018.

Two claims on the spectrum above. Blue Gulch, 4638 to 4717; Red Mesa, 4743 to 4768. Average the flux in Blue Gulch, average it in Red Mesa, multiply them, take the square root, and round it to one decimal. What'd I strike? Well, 15.7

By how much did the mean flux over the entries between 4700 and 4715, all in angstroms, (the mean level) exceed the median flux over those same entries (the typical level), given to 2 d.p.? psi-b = -0.18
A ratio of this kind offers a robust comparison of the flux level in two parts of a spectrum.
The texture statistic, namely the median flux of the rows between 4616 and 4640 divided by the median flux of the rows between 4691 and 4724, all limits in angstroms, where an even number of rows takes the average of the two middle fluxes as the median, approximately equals 1.00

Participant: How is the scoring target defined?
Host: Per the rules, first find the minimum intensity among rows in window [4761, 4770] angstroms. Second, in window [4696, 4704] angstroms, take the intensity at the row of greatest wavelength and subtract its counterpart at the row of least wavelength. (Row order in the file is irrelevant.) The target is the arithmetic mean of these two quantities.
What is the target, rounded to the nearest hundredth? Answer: 7.06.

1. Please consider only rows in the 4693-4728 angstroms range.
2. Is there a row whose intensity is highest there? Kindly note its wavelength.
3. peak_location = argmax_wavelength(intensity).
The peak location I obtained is 4698.85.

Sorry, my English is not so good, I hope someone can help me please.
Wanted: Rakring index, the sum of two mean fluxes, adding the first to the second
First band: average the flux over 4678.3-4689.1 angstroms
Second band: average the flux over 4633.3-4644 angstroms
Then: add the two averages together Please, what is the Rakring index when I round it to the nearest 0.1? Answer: 31.7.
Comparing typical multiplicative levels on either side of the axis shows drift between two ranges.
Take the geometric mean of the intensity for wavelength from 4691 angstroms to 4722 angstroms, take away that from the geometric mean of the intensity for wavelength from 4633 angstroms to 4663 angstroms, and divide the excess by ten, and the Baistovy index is 0.012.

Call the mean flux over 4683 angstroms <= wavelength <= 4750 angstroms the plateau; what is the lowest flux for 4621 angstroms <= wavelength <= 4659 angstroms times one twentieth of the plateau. 11.9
